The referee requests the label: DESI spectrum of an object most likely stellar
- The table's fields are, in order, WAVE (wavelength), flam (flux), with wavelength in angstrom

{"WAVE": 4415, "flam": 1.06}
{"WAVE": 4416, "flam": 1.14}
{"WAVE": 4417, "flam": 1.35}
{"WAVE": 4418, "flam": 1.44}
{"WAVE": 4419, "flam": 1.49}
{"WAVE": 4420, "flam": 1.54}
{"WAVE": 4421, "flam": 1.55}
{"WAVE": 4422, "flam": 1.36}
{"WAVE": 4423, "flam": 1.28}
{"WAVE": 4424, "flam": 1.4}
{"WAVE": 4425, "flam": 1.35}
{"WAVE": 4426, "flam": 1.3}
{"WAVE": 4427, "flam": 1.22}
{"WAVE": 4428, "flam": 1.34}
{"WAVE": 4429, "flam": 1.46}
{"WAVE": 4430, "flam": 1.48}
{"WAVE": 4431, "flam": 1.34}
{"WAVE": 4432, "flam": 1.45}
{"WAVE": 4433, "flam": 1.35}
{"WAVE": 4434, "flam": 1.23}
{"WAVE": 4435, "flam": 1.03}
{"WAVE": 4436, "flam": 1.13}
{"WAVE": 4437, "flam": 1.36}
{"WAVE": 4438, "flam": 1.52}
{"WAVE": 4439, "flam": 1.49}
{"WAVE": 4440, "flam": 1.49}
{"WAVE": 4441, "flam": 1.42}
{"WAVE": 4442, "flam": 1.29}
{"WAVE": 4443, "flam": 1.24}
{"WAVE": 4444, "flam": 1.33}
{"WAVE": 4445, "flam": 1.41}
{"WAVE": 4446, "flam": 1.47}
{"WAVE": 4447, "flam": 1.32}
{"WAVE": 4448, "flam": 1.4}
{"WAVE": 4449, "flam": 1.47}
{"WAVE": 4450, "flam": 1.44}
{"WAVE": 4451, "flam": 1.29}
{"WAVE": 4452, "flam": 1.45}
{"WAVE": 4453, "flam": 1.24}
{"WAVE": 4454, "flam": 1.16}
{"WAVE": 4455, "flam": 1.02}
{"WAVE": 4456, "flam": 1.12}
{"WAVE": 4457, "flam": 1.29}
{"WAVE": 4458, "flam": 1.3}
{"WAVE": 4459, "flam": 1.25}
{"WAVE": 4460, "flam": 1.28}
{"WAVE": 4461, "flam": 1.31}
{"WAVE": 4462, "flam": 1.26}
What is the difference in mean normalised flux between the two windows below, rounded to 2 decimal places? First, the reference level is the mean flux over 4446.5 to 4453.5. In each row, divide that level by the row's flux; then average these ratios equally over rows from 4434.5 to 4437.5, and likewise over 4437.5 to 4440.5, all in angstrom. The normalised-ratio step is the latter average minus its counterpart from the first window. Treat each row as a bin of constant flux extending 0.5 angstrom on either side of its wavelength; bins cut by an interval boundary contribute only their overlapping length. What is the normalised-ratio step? -0.27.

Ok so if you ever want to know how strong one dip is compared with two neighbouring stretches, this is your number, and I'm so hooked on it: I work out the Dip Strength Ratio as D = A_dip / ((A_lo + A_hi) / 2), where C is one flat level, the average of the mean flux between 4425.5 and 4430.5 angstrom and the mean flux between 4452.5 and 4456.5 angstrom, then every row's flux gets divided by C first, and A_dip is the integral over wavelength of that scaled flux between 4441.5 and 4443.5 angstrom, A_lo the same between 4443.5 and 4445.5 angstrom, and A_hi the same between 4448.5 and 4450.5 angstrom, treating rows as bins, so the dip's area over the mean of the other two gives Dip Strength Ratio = 0.90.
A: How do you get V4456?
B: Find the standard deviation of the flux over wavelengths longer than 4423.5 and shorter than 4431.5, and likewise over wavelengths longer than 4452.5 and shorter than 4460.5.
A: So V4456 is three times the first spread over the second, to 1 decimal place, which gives 2.6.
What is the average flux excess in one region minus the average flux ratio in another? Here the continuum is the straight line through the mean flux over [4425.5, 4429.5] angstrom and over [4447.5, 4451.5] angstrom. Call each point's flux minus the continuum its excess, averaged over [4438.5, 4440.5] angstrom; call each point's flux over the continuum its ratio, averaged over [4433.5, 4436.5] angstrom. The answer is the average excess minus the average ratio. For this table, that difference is -0.71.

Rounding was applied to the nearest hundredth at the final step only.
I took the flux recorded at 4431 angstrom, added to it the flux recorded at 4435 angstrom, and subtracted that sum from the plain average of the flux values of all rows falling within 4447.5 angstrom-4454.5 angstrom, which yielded -1.02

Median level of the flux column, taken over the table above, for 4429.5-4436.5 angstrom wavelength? 1.34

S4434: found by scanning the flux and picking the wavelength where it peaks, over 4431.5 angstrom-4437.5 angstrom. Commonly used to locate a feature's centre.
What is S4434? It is 4432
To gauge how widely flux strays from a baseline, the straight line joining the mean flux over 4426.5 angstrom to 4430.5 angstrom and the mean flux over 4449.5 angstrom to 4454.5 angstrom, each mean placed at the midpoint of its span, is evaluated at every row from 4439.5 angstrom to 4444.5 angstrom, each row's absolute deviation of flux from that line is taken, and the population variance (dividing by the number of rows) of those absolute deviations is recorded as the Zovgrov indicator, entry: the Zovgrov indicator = 0.0021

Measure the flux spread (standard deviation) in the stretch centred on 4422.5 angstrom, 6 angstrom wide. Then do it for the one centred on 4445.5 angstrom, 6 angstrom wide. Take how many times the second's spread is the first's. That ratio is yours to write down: 0.75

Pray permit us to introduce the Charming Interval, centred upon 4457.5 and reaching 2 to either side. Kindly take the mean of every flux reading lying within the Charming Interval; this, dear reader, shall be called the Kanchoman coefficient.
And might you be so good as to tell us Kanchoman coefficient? 1.24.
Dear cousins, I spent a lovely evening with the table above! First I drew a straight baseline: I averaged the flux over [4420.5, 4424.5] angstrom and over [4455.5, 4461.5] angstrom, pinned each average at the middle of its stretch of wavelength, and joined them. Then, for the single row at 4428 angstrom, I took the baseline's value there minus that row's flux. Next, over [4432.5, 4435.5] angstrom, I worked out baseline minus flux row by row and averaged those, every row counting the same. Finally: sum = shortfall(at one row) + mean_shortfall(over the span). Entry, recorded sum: 0.19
